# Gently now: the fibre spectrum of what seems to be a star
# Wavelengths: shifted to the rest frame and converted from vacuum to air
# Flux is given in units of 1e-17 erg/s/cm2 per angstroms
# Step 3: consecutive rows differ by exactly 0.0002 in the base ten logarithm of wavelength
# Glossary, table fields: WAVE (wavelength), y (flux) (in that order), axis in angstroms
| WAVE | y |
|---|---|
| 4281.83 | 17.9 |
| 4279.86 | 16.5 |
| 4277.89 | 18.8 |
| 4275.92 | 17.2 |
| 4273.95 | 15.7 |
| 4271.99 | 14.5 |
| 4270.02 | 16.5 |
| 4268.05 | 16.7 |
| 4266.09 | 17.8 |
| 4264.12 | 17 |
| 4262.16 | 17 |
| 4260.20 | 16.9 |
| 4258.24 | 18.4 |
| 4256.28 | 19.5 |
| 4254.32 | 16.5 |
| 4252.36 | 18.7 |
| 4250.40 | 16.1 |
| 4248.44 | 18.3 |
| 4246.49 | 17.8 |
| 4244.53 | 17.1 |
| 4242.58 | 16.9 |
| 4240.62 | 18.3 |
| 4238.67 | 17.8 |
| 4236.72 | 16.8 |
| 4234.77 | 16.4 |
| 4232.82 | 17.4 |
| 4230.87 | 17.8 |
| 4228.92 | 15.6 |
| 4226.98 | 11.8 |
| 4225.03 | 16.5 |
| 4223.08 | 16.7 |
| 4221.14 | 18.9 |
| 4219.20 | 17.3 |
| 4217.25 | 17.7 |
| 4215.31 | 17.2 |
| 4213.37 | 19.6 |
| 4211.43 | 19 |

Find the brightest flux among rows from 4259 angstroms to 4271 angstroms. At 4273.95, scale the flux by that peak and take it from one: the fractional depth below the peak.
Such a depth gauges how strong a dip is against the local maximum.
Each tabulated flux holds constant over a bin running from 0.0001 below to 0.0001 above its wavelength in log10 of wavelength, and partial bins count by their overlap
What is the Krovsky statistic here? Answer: 0.12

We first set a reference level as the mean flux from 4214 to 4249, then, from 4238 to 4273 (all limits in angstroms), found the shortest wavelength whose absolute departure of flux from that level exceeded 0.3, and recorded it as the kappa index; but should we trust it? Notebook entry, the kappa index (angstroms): 4238.67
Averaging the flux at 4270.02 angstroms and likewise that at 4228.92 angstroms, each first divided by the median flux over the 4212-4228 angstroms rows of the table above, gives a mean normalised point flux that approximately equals 0.93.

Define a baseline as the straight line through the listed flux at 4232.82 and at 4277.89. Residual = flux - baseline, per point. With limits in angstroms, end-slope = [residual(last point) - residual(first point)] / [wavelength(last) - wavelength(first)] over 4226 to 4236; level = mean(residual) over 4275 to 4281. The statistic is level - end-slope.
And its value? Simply -1.9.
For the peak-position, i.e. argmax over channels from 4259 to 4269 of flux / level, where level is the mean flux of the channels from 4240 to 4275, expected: 4266.09 angstroms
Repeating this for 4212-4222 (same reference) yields 4213.37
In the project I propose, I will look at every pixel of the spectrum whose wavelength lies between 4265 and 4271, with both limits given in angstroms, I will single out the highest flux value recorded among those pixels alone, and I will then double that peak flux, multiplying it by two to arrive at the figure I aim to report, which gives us 35.6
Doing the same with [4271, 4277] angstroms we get 34.4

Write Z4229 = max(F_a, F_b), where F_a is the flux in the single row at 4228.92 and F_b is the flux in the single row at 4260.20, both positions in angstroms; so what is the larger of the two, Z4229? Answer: 16.9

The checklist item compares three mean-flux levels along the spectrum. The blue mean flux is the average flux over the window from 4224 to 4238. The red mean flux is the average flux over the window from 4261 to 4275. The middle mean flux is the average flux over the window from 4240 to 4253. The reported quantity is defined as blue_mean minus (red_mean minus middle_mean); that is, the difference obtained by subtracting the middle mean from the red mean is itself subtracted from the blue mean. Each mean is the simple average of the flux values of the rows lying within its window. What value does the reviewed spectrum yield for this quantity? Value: 17.2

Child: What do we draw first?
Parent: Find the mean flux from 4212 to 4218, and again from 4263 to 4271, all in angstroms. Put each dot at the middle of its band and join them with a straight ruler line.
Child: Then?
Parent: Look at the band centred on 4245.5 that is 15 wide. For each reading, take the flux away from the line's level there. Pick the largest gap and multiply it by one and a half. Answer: 1.9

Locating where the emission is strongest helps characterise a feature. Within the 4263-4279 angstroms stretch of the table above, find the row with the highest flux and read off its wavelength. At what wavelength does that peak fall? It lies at 4277.89 angstroms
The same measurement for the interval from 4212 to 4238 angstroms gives 4213.37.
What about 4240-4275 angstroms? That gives 4256.28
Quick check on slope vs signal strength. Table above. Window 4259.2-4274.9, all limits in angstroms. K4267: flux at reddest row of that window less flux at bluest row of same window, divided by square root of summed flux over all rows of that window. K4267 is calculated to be -0.10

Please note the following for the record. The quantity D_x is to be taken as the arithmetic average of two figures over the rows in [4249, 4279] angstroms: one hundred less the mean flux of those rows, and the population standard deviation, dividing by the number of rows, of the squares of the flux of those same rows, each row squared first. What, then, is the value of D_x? 63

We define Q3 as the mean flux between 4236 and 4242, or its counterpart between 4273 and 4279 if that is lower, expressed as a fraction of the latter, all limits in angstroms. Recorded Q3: 1.000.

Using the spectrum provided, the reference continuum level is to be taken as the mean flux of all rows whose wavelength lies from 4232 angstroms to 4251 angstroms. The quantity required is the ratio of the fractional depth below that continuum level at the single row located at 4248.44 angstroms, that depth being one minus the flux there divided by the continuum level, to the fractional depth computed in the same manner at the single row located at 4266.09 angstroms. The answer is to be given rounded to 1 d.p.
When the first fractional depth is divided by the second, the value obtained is 2.0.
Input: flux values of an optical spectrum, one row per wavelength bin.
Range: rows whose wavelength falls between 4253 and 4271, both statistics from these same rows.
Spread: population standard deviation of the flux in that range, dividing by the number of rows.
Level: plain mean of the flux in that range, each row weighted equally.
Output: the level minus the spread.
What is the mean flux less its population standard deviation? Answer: 16.4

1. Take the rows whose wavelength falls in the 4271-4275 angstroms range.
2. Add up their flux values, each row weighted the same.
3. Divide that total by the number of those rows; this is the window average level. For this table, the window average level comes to 15.1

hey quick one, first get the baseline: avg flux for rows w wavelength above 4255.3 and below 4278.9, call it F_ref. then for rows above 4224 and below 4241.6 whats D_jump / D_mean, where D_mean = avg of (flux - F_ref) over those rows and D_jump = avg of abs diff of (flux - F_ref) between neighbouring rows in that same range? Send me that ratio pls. -2.6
